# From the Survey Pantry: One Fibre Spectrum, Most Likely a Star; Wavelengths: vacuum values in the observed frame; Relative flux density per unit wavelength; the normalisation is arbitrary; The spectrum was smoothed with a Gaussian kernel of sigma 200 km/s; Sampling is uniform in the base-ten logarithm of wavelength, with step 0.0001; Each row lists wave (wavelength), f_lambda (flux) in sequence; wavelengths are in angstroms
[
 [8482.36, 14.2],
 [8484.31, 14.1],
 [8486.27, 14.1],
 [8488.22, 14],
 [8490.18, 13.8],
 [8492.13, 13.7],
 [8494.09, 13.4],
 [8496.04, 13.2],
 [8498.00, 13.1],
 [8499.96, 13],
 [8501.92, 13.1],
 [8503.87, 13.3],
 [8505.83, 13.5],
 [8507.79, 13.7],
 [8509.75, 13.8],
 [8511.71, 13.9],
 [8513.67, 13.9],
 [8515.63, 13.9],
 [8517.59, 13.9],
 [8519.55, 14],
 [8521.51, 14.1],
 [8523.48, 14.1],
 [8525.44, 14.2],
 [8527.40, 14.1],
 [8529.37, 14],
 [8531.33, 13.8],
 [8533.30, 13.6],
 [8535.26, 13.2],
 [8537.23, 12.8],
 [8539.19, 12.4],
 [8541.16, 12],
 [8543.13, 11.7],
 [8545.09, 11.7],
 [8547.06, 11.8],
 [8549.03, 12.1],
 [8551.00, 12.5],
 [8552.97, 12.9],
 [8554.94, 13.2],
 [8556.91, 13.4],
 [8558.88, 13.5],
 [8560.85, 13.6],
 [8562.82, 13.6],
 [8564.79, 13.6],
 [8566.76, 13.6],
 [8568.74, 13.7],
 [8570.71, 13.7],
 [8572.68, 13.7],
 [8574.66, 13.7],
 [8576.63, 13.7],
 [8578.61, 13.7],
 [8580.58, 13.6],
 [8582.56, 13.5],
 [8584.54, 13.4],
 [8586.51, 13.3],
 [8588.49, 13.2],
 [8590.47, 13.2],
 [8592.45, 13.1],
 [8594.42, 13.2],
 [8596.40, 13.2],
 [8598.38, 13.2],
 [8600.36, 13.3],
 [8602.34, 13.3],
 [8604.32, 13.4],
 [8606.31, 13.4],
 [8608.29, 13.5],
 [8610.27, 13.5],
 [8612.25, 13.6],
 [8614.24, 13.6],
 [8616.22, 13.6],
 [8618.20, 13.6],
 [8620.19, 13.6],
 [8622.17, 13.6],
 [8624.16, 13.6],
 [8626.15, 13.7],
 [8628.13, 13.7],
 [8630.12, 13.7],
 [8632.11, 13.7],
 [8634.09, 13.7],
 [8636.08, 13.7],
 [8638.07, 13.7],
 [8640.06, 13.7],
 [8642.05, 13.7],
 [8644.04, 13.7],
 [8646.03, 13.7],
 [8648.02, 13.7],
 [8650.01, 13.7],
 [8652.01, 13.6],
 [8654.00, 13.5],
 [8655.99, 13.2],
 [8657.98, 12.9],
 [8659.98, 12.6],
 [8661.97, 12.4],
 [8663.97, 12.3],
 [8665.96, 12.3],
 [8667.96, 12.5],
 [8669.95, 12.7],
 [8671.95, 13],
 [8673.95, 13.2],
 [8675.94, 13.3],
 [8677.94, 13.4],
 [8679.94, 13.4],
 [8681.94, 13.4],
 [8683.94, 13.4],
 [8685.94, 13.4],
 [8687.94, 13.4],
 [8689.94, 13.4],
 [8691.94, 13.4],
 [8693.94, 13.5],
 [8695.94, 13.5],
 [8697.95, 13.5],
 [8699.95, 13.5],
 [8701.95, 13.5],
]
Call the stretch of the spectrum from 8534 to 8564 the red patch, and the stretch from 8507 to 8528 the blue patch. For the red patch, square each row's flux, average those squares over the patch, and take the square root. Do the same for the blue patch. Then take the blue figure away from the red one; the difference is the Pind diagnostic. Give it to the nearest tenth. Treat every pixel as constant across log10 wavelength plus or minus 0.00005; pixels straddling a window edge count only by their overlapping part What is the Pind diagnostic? -1.3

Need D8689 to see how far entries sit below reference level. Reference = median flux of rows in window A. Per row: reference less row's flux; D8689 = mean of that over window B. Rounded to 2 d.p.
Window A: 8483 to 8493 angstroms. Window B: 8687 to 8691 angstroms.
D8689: 0.60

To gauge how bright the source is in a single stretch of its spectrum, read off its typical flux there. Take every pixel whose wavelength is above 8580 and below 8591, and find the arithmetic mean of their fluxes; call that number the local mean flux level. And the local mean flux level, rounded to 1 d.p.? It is 13.4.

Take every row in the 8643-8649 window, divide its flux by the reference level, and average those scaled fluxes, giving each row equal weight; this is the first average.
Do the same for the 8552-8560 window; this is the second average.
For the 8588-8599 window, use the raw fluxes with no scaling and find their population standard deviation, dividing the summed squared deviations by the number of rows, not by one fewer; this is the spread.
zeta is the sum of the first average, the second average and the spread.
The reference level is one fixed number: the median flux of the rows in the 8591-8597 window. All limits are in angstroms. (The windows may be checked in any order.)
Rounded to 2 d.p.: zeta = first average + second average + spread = 2.08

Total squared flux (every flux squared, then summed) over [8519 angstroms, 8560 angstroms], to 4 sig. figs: 3619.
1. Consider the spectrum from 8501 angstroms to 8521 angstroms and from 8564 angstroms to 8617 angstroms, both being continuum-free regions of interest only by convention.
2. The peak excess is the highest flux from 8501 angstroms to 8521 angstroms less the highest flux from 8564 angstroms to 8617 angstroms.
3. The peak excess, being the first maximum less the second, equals 0.3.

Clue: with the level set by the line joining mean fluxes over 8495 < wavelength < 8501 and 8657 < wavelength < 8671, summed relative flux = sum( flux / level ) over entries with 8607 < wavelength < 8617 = 5.34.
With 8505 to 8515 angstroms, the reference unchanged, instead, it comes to 5.27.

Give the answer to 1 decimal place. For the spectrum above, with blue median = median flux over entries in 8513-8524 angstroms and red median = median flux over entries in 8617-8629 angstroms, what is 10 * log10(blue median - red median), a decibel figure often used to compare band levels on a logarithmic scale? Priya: -4.6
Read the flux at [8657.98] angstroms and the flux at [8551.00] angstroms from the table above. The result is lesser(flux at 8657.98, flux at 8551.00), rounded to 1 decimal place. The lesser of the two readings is 12.5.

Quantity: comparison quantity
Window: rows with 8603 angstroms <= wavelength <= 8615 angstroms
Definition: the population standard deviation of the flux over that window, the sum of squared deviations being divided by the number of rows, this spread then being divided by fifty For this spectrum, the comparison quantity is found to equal 0.0016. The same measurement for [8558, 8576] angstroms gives 0.0013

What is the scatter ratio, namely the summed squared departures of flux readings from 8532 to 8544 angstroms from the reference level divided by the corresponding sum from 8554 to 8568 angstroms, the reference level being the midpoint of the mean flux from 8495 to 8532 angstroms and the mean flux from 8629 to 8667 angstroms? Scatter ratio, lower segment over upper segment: 52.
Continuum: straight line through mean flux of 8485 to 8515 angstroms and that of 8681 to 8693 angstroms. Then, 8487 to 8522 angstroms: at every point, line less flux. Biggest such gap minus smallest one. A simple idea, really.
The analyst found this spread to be 1.1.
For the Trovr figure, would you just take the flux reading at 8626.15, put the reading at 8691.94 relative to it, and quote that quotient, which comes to 0.98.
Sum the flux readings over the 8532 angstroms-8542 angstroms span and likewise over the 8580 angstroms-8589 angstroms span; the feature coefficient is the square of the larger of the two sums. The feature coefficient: 4489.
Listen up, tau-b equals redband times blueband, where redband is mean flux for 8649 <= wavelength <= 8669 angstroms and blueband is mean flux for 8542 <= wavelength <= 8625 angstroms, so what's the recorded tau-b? 171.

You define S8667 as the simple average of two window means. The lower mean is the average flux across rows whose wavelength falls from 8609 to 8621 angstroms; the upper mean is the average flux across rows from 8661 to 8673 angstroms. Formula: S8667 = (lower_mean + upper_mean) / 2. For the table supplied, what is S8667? 13.06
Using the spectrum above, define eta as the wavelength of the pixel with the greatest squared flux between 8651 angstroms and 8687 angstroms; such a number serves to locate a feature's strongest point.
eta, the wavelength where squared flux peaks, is 8652.01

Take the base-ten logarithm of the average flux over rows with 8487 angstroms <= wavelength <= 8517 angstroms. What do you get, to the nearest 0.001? 1.132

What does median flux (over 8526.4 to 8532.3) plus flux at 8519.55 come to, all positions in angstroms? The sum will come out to 28.0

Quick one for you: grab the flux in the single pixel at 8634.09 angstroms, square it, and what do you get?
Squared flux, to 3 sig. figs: 188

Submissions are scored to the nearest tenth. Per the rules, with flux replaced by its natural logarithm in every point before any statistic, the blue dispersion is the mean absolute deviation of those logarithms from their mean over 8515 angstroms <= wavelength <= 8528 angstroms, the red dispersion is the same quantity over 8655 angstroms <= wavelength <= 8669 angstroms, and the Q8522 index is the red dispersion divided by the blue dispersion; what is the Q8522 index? 3.0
